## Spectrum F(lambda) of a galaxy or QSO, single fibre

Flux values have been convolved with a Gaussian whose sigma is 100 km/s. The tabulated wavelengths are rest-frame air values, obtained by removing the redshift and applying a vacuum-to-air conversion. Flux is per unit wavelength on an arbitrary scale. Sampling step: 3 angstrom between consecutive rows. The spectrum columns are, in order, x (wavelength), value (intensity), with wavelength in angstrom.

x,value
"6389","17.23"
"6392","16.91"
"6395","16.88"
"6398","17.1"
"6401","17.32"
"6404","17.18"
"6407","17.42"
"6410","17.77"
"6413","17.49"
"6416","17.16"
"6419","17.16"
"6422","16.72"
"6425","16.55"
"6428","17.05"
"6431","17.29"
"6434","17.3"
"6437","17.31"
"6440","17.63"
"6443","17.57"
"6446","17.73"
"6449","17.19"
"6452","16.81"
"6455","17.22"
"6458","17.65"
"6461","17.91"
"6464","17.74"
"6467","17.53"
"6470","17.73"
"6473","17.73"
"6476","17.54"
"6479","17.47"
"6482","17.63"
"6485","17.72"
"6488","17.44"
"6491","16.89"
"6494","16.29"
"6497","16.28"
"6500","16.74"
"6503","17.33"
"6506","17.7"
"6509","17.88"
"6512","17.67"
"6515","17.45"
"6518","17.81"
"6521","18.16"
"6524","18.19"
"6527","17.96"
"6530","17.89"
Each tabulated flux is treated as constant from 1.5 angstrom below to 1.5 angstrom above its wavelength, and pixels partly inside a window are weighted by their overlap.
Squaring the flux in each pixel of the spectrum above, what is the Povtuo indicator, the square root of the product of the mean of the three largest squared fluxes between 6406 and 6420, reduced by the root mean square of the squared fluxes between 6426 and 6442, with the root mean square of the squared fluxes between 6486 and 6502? 49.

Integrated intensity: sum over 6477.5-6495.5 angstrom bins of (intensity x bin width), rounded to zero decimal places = 310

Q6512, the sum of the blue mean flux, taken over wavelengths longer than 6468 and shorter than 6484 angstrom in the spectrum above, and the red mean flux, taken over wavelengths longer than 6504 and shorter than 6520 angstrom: 35.3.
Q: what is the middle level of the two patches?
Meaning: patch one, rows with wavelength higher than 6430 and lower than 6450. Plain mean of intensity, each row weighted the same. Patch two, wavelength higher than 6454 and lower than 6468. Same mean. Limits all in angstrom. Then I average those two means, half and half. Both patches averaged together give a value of 17.5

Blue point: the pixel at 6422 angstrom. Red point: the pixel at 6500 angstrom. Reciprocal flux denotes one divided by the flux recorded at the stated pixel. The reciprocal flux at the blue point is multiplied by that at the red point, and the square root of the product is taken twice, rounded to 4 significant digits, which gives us 0.2445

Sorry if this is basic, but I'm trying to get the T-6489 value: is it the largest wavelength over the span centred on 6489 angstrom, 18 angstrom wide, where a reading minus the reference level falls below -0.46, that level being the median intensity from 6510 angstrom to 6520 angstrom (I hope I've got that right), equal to 6497 angstrom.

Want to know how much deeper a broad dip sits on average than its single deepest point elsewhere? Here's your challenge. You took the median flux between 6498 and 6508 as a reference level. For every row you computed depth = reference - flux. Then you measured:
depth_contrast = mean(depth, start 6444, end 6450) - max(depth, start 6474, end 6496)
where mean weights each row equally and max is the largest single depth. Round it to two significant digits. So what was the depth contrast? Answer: -1.2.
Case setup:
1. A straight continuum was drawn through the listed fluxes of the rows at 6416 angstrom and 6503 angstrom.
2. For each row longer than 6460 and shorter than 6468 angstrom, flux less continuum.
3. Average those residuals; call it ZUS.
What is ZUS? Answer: 0.47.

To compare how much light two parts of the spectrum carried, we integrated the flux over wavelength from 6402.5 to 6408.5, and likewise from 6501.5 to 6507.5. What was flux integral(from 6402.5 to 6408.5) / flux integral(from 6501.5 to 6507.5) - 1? -0.012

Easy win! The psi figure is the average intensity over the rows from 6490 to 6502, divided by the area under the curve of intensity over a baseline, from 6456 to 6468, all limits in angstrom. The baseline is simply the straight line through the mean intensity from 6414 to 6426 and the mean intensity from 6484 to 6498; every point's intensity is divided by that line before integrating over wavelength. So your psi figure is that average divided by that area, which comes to 1.32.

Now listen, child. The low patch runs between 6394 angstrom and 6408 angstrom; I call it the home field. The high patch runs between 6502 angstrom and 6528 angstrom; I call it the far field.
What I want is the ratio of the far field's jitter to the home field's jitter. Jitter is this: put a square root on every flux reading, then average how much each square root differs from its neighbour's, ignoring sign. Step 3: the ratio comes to 1.17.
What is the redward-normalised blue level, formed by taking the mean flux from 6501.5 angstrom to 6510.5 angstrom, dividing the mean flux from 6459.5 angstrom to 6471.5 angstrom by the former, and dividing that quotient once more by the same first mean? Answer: 0.0570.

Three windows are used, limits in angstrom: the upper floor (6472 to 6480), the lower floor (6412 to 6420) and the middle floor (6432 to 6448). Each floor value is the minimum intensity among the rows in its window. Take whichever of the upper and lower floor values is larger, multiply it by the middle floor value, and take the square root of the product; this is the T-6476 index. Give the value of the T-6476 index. 17.4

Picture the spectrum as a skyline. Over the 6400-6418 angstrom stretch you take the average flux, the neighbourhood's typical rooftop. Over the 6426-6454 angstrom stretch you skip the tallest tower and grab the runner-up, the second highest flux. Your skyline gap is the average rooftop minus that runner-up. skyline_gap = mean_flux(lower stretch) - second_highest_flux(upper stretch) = -0.24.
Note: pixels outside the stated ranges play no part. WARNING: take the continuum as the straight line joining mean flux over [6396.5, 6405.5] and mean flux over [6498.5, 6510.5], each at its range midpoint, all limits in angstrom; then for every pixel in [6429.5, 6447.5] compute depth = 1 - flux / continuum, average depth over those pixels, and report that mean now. -0.011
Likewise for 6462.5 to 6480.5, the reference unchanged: -0.016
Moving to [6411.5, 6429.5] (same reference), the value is 0.013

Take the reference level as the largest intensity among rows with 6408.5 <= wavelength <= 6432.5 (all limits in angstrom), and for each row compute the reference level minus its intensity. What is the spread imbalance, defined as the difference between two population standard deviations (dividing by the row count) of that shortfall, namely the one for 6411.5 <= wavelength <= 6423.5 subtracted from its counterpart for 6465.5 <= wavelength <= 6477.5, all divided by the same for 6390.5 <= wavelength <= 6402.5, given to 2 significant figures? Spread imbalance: -1.0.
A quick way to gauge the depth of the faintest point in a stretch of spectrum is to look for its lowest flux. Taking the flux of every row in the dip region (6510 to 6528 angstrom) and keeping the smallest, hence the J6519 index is 17.45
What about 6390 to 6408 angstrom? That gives 16.88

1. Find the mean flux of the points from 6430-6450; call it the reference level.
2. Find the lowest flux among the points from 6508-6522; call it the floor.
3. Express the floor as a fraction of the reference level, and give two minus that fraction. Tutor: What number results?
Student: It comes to 1.00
